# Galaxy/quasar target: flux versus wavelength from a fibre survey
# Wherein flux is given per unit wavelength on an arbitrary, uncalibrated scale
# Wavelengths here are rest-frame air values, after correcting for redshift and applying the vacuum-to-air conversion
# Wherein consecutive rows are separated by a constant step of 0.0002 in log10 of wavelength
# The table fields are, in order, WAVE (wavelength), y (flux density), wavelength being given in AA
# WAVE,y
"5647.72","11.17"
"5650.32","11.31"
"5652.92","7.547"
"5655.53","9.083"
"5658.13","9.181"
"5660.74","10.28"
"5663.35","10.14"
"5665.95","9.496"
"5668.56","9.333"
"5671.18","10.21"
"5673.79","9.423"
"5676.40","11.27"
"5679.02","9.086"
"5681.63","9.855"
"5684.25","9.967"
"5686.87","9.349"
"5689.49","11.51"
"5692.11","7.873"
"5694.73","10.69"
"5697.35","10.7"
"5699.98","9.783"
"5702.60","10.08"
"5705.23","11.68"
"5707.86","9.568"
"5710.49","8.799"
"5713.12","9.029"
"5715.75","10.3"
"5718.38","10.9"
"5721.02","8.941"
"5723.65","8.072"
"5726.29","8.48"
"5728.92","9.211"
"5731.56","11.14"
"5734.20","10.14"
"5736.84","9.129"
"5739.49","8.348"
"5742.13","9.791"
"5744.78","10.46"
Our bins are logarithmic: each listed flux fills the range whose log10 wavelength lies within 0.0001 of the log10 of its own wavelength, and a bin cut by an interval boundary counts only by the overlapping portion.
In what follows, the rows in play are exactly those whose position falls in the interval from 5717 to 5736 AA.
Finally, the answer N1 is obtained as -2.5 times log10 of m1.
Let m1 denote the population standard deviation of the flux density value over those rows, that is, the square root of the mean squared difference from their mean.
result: -0.1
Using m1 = 1.10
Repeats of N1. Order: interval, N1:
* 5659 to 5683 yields 0.5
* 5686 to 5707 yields -0.2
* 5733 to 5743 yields 0.4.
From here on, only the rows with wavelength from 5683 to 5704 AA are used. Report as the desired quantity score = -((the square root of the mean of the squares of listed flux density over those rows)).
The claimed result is -10.0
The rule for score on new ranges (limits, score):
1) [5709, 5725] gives -9.4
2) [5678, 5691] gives -10.0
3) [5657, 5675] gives -9.7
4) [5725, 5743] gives -9.5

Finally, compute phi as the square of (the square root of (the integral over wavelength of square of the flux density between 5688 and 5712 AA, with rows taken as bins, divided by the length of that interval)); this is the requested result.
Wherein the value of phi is 103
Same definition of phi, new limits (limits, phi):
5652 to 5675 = 90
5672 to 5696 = 99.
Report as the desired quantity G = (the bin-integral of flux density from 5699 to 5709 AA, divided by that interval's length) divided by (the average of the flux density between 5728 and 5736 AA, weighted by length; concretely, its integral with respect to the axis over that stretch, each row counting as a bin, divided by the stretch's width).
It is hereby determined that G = 1.02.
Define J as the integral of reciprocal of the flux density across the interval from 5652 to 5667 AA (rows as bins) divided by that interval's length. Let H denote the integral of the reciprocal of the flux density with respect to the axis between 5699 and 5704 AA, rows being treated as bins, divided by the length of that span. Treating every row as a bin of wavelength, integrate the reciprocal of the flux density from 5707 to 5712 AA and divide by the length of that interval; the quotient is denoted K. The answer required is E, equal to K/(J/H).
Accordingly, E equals 0.102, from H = 0.100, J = 0.1082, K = 0.110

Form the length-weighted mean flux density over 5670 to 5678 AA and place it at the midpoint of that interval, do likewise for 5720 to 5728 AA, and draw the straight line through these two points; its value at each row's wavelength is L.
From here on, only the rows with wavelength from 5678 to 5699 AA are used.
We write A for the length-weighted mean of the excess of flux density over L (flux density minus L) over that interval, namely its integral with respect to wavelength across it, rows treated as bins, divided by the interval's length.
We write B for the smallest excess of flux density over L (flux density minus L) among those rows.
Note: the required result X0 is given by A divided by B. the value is -0.1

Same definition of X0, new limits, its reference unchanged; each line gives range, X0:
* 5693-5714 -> -4.0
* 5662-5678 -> 0.4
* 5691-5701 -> -0.2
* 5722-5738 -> -2.2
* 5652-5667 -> 0.4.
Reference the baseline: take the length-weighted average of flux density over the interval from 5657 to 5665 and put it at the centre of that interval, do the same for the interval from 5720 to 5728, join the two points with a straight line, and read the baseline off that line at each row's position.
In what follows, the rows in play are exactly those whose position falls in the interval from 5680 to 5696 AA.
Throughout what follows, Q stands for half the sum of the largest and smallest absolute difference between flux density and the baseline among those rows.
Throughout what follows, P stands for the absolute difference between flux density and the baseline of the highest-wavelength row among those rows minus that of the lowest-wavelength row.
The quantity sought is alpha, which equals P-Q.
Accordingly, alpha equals 0.0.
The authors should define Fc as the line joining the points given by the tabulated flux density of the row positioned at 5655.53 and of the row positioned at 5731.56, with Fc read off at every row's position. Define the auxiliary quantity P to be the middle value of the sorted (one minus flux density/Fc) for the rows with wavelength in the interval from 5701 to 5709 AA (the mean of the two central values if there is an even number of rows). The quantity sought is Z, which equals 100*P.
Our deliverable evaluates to 3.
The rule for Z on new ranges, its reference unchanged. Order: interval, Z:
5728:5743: 16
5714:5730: 17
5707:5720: 9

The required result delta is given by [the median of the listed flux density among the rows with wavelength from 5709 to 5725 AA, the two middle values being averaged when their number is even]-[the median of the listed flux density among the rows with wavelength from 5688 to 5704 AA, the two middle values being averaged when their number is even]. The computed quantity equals -1.4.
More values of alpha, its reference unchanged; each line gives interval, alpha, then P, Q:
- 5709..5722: -0.8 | 0.3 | 1.1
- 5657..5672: -0.7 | -0.2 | 0.5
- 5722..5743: -0.2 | 1.2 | 1.4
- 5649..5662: -2.3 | -0.8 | 1.4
